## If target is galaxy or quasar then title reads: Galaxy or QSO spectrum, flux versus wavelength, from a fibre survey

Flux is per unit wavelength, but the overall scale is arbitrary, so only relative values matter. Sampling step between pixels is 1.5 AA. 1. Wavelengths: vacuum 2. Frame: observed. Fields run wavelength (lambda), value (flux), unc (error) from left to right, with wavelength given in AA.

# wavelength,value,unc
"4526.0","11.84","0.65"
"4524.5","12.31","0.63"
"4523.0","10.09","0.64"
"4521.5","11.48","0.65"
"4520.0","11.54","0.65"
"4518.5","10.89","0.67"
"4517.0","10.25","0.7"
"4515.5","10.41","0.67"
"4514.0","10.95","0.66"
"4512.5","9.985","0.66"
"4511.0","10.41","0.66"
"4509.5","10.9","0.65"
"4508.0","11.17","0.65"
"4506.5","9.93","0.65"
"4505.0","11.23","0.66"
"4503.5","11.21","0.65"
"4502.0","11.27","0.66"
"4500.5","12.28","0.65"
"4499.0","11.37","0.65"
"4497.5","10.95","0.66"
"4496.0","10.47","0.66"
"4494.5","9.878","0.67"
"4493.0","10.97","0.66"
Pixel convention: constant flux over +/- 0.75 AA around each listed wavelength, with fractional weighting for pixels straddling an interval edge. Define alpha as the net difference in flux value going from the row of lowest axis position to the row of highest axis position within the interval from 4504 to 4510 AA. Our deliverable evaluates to -0.3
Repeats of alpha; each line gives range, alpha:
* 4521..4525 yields 0.8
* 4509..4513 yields -0.9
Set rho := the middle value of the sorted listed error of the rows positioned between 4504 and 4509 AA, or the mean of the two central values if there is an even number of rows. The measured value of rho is 0.650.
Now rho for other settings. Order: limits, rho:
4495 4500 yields 0.660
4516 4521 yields 0.670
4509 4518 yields 0.660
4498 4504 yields 0.650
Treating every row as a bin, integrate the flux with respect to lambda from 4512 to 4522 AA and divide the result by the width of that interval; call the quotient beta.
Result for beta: 10.8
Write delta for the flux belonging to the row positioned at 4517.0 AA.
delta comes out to 10.25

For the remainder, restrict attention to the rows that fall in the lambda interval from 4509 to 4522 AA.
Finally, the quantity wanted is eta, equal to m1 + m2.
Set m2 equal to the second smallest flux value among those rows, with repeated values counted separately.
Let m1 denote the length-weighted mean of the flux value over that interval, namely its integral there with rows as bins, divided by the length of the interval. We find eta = 21.0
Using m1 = 10.7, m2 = 10.25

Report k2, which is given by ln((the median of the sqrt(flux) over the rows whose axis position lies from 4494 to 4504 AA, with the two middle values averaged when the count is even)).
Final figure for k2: 1.21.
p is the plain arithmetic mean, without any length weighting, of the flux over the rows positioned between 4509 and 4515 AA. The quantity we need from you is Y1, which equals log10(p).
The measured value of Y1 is 1.02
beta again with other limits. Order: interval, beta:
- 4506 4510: 10.7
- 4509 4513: 10.4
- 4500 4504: 11.6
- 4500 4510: 11.1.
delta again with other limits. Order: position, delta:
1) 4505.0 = 11.23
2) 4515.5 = 10.41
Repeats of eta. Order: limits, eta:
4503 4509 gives 22.0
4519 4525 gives 22.8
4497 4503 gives 22.7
